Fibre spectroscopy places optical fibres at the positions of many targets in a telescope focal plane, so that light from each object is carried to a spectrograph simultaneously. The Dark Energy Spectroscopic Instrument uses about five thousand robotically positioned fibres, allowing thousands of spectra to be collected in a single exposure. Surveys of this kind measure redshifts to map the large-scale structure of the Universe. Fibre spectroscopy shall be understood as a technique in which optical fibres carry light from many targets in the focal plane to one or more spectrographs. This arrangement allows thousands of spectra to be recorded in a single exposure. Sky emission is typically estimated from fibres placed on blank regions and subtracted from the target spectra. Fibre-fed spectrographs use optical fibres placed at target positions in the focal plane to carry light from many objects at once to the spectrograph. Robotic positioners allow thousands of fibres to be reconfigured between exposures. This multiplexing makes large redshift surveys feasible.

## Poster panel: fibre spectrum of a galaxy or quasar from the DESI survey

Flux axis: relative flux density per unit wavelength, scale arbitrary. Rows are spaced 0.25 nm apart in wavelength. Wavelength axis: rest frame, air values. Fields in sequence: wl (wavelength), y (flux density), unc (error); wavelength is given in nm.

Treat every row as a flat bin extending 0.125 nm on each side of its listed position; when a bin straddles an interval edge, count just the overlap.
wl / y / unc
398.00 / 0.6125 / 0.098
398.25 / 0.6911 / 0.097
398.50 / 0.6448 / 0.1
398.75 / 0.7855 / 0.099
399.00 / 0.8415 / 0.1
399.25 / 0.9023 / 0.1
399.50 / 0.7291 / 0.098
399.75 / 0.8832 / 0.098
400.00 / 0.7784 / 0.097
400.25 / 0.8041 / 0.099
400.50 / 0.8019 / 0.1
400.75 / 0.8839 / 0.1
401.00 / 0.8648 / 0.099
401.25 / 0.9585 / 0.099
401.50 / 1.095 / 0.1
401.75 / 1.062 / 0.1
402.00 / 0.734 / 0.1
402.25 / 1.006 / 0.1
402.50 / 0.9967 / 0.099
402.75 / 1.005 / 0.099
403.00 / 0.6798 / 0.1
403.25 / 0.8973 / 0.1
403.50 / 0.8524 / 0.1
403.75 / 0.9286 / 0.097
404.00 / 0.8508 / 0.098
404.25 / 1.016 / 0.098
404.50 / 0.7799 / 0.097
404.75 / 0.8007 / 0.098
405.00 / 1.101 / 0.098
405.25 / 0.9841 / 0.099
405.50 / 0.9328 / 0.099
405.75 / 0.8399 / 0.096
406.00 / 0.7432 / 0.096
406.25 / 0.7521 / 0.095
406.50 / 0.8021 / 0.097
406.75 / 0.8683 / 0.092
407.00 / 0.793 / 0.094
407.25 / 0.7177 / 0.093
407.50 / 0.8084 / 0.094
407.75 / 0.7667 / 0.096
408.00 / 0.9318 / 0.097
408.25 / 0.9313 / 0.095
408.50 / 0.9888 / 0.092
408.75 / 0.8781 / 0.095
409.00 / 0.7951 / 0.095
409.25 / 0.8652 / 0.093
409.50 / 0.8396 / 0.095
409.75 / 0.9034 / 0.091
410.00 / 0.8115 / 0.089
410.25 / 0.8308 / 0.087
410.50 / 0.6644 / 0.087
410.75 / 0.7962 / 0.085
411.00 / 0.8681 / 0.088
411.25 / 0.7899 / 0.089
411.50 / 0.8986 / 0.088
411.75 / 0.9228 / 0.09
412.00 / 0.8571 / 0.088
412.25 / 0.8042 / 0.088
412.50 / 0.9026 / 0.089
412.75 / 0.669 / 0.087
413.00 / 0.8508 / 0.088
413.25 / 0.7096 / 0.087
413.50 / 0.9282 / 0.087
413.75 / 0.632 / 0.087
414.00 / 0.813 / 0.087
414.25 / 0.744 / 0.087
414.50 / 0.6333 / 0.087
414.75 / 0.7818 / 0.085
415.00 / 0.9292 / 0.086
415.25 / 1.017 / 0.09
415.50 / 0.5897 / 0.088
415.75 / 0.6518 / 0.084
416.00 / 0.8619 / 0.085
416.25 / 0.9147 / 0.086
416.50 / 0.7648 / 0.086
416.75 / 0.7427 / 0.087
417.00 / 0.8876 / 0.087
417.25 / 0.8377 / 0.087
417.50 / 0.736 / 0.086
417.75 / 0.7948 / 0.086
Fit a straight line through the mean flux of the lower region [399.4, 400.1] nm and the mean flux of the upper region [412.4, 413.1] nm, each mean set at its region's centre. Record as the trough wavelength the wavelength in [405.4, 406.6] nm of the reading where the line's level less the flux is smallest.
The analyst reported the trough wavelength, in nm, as 405.50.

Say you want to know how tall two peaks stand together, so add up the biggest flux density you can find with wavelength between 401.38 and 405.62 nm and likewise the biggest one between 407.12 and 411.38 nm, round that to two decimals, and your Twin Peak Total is 2.09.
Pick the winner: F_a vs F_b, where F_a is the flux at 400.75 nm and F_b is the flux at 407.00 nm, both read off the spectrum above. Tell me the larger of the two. 0.88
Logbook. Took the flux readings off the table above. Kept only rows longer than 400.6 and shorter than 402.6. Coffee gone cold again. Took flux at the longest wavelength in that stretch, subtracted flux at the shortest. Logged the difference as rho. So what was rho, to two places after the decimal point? 0.11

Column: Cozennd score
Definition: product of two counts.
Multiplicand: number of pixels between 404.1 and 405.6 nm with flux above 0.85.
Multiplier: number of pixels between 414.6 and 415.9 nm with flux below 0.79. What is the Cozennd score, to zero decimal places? 12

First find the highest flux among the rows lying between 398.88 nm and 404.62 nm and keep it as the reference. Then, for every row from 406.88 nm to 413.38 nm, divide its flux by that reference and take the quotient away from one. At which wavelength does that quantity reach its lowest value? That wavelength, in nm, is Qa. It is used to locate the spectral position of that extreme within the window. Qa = 408.50 nm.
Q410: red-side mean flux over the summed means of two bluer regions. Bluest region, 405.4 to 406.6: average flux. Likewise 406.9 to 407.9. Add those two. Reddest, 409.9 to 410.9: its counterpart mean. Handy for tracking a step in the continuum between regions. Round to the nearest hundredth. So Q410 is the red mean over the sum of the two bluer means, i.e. 0.49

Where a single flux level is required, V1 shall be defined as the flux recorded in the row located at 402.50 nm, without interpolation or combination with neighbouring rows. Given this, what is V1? 0.9967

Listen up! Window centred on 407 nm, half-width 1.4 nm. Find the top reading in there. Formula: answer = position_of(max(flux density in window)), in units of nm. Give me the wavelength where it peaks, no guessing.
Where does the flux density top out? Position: 408.00 nm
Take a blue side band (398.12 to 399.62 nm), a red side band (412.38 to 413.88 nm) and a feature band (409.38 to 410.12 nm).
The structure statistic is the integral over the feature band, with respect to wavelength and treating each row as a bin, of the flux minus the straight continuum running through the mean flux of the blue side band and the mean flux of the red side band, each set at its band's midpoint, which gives 0.055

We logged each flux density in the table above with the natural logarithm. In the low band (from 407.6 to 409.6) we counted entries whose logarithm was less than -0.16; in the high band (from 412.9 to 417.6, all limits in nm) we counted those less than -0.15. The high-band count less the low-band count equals 10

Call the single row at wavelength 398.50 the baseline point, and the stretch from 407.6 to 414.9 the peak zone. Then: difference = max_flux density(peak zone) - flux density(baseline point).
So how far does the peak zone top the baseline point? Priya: 0.34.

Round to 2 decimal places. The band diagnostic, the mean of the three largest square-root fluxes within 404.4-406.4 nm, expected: 1.00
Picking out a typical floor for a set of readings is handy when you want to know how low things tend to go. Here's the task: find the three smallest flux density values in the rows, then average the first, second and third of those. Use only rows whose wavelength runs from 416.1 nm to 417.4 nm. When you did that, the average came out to 0.782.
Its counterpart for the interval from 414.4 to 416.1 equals 0.625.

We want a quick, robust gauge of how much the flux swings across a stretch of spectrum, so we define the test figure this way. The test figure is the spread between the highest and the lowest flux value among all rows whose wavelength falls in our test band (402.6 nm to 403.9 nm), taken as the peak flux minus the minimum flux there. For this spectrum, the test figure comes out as 0.33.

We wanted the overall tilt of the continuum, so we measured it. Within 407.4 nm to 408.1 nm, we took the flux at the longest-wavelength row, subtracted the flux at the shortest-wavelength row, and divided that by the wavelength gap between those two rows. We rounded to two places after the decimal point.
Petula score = 0.25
